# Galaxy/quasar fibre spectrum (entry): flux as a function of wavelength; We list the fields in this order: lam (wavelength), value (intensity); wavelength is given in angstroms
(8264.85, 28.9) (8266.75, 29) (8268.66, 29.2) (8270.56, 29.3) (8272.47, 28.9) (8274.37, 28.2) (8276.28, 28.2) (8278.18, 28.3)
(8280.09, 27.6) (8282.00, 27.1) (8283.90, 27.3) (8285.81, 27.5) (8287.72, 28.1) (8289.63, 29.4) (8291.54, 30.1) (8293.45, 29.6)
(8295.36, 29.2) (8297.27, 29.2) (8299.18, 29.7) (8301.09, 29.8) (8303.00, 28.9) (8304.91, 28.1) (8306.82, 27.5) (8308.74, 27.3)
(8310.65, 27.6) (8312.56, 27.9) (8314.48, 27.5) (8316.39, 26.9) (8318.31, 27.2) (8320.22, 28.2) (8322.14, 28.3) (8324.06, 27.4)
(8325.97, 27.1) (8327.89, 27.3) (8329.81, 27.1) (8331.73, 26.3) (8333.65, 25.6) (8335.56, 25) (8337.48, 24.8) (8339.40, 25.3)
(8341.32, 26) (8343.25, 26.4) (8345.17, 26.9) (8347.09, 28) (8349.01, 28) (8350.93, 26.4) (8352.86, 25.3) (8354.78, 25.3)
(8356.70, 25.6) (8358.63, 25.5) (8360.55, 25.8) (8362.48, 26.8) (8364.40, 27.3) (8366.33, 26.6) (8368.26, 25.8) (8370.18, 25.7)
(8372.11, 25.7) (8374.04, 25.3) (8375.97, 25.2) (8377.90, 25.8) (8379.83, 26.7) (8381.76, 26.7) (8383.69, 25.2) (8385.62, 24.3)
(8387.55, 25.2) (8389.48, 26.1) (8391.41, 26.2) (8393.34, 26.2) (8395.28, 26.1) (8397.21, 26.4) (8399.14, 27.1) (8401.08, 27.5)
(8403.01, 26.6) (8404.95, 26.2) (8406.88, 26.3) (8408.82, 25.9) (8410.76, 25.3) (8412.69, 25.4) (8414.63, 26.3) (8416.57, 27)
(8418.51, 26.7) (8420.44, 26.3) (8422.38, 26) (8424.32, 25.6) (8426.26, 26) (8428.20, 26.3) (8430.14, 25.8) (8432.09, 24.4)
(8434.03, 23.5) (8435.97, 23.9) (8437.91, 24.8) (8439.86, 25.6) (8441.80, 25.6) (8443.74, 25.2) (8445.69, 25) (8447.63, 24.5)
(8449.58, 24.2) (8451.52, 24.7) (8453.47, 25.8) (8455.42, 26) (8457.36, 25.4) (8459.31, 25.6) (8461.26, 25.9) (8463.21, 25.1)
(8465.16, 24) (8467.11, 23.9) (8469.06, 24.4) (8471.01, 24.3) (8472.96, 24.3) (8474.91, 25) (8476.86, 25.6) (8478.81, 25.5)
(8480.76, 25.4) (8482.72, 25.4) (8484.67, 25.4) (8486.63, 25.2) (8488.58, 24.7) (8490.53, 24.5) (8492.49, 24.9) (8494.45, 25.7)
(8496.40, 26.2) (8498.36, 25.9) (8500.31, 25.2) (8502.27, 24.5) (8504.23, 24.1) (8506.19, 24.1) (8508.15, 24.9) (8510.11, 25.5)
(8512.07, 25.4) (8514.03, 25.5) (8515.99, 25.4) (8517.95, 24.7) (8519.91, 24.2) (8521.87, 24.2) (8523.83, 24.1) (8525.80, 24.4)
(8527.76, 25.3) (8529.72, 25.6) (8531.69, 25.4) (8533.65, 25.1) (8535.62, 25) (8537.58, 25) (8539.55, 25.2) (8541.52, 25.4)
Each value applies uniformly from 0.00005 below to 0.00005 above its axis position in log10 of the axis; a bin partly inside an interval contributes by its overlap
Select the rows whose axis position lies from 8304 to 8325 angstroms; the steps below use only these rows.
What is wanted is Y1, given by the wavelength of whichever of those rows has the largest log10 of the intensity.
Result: 8322.14 angstroms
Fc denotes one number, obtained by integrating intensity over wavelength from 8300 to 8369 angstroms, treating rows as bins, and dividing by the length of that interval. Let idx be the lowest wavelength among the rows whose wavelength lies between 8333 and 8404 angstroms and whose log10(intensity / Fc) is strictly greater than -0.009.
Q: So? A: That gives 8343.25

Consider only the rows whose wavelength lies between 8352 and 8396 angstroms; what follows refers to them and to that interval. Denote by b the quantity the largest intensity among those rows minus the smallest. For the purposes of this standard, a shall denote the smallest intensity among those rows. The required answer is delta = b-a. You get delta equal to -21.3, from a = 24.3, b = 3.0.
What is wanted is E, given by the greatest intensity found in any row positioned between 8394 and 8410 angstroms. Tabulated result 27.5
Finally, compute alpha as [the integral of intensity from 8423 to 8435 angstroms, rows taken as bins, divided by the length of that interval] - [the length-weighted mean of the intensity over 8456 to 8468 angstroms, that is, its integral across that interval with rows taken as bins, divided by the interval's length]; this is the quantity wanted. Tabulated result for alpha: 0.3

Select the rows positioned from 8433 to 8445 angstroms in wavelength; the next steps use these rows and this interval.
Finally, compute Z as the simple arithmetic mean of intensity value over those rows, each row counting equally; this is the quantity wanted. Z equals 24.8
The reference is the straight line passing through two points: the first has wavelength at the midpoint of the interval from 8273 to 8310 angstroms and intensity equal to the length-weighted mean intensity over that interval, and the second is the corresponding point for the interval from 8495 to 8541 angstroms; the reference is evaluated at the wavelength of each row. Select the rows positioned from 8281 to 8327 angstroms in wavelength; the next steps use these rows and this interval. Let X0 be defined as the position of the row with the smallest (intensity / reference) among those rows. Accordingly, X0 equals 8282.00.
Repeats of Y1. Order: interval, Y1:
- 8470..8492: 8476.86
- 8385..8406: 8401.08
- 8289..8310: 8291.54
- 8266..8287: 8270.56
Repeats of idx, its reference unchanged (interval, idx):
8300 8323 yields 8301.09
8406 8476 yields 8416.57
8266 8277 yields 8266.75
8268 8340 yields 8268.66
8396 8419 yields 8397.21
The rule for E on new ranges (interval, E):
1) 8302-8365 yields 28.9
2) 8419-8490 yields 26.3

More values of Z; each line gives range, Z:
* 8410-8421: 26.2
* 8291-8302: 29.6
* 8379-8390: 25.7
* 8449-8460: 25.3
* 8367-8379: 25.6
